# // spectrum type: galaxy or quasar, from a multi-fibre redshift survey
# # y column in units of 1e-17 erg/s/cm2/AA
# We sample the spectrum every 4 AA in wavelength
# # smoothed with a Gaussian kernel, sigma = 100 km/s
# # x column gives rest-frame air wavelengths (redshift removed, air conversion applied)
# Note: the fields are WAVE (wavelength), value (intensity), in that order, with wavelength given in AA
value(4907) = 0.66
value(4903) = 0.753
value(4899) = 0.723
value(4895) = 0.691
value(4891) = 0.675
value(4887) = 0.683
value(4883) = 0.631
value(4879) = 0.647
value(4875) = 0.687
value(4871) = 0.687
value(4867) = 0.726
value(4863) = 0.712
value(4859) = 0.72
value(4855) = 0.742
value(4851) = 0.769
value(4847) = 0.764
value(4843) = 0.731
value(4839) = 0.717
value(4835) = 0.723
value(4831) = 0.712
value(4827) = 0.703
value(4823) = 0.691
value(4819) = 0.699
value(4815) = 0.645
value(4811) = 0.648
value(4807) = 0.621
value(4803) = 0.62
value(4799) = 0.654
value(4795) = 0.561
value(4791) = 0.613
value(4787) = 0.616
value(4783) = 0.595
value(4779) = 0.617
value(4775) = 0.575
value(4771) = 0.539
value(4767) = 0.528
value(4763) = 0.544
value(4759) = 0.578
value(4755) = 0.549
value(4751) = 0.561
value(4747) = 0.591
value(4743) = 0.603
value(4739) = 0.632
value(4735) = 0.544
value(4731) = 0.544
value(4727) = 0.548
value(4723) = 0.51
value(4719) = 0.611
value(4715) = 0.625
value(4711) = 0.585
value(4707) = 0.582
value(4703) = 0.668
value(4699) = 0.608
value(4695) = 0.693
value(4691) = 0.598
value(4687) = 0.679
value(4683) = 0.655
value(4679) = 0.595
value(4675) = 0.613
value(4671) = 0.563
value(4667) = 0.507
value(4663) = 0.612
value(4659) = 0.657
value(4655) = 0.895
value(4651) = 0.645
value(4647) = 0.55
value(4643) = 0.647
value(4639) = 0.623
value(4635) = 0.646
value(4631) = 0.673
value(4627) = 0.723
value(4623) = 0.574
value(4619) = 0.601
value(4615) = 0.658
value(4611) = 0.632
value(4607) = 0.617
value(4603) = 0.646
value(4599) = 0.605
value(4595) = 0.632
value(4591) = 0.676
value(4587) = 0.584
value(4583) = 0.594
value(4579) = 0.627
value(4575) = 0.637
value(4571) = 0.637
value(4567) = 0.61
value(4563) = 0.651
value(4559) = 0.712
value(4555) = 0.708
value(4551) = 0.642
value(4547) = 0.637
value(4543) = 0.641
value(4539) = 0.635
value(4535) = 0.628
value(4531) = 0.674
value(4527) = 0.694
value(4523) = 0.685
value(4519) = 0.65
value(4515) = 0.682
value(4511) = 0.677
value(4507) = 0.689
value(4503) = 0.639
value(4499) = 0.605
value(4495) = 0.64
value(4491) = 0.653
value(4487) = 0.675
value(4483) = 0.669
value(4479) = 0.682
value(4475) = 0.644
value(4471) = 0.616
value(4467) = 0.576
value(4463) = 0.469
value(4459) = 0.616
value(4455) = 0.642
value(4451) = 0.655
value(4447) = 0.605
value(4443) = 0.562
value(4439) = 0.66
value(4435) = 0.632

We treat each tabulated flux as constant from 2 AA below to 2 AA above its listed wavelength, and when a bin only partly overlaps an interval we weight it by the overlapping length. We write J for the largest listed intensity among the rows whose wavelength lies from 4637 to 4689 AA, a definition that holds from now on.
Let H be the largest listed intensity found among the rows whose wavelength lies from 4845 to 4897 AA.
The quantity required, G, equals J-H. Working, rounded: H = 0.769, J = 0.895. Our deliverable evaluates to 0.13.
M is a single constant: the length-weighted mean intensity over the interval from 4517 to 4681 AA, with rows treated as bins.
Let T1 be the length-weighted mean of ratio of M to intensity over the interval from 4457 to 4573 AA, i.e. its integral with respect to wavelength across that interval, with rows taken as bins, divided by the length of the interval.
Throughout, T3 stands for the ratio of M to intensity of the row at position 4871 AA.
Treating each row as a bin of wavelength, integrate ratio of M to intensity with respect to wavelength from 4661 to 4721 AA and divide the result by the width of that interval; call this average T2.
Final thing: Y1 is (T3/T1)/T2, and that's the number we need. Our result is 0.89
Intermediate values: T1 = 1.00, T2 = 1.05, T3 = 0.93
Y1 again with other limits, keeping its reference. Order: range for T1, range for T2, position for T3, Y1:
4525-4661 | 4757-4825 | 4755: 1.11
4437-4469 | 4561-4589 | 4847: 0.75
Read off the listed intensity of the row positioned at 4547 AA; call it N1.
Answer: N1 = 0.637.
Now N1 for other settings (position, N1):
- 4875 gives 0.687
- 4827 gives 0.703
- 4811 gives 0.648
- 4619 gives 0.601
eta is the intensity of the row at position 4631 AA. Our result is 0.673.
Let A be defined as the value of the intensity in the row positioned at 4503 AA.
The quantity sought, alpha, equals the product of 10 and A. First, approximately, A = 0.639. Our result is 6.4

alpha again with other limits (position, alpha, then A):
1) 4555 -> 7.1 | 0.708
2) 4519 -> 6.5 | 0.65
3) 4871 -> 6.9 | 0.687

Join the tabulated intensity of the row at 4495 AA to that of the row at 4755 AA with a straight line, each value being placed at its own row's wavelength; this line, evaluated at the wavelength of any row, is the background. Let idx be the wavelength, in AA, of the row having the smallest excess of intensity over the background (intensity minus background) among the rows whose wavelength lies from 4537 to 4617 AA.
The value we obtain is 4587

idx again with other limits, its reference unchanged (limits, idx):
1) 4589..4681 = 4667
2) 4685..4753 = 4723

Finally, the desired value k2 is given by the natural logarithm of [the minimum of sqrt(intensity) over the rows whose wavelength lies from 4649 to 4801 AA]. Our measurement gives -0.340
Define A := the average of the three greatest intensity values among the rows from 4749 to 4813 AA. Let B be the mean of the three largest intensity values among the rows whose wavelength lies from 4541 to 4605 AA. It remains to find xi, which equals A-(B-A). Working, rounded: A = 0.64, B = 0.70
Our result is 0.58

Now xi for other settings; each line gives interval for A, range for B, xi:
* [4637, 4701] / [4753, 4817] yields 0.86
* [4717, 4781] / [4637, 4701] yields 0.48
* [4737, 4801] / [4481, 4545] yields 0.58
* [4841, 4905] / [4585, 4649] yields 0.83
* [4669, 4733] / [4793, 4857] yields 0.60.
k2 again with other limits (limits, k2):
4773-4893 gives -0.289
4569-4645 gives -0.278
